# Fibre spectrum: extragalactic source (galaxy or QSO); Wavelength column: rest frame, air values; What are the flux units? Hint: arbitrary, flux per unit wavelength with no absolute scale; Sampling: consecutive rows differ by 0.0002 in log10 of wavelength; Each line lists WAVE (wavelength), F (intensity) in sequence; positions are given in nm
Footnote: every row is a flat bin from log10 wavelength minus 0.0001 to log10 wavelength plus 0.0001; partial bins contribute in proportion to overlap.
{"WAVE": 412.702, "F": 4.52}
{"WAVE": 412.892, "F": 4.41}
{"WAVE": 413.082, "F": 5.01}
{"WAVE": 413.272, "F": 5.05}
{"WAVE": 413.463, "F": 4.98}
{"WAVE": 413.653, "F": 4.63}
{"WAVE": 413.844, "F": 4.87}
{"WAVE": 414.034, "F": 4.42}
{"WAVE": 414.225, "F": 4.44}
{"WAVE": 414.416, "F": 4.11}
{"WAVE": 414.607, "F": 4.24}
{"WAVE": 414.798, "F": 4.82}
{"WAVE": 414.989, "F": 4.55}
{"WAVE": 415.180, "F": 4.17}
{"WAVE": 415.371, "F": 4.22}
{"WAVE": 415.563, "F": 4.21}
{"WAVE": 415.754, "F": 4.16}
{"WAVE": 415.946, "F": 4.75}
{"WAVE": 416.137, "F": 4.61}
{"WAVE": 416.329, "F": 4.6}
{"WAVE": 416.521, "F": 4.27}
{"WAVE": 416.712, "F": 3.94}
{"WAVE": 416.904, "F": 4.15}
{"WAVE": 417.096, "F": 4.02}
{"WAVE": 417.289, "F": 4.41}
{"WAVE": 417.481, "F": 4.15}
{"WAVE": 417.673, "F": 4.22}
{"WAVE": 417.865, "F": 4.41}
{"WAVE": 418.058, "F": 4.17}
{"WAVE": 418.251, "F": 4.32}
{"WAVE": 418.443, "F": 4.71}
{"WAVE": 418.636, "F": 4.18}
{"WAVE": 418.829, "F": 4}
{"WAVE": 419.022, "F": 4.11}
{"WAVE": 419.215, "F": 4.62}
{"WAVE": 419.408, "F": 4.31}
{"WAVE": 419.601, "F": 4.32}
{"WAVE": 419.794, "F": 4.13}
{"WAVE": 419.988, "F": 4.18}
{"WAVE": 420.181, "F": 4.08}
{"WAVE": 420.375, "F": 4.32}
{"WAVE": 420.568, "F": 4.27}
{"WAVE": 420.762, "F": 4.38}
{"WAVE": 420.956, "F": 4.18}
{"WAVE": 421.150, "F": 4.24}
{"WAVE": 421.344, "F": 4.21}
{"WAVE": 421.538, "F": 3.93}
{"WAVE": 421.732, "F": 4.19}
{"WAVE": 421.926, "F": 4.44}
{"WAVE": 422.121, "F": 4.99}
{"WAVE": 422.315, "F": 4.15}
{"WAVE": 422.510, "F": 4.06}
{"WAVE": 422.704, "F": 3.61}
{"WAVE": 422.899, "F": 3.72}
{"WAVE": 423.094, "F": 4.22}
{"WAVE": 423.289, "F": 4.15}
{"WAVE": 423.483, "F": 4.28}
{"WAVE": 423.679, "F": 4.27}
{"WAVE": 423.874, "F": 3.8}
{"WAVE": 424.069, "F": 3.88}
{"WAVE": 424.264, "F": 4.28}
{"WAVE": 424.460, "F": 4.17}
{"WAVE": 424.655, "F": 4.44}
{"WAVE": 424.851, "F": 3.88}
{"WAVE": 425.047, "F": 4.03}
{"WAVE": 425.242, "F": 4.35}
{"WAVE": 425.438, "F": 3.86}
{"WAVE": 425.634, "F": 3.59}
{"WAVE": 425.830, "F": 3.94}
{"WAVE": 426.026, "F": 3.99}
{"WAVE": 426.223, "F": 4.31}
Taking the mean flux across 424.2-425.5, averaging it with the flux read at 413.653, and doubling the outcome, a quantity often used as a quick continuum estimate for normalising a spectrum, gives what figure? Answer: 8.8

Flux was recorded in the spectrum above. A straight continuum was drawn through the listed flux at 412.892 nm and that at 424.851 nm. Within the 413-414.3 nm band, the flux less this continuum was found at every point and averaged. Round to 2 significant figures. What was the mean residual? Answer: 0.40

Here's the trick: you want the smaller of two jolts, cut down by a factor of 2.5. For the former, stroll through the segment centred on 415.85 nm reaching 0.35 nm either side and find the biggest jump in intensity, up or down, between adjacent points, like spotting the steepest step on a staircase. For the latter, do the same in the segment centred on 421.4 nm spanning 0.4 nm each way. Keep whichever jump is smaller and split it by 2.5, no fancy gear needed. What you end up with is 0.11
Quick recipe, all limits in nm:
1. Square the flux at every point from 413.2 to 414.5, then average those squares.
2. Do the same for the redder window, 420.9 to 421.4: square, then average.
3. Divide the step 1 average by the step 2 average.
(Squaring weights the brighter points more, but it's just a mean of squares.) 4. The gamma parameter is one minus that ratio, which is -0.22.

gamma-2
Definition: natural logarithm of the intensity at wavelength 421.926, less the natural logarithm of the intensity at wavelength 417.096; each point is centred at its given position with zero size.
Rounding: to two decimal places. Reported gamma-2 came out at 0.10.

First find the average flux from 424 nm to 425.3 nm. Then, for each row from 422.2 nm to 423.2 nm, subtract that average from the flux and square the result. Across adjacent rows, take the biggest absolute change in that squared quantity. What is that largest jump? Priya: 0.28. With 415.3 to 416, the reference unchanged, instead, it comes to 0.36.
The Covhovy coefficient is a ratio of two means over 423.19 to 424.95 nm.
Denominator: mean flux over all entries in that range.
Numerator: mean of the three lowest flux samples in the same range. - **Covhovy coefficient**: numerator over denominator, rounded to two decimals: 0.93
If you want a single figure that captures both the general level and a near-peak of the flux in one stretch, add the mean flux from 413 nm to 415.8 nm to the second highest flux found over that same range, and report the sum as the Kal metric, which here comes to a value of 9.54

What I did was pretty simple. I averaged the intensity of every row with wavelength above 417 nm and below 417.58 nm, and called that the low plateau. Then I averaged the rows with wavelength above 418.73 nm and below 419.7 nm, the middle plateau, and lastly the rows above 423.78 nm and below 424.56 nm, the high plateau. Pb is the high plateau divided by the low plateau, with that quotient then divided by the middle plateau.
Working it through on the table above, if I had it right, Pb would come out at 0.225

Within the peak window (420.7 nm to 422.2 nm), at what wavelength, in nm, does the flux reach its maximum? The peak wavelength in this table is 422.121 nm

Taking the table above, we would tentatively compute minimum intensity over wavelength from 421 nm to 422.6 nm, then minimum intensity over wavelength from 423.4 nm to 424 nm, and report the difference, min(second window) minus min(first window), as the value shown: -0.13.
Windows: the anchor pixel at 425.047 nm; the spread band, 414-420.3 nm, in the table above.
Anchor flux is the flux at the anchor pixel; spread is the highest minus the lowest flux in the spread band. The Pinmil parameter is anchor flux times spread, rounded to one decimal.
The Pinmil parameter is 3.5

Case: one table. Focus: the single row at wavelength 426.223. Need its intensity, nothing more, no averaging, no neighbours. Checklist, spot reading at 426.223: 4.31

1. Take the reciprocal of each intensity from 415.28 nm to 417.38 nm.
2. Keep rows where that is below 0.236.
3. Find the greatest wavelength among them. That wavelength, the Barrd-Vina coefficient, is 417.289 nm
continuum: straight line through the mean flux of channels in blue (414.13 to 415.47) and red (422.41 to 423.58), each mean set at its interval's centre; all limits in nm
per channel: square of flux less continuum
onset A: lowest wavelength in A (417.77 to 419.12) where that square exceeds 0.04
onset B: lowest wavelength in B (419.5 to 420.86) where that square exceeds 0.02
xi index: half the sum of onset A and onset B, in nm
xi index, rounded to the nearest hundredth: 419.02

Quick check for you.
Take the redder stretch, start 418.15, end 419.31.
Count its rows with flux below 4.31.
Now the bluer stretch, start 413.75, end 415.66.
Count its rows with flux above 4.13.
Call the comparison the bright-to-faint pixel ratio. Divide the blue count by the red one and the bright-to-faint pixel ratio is 3.0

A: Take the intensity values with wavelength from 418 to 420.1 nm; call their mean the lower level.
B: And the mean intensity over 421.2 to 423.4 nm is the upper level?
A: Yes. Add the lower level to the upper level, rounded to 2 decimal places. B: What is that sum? 8.43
